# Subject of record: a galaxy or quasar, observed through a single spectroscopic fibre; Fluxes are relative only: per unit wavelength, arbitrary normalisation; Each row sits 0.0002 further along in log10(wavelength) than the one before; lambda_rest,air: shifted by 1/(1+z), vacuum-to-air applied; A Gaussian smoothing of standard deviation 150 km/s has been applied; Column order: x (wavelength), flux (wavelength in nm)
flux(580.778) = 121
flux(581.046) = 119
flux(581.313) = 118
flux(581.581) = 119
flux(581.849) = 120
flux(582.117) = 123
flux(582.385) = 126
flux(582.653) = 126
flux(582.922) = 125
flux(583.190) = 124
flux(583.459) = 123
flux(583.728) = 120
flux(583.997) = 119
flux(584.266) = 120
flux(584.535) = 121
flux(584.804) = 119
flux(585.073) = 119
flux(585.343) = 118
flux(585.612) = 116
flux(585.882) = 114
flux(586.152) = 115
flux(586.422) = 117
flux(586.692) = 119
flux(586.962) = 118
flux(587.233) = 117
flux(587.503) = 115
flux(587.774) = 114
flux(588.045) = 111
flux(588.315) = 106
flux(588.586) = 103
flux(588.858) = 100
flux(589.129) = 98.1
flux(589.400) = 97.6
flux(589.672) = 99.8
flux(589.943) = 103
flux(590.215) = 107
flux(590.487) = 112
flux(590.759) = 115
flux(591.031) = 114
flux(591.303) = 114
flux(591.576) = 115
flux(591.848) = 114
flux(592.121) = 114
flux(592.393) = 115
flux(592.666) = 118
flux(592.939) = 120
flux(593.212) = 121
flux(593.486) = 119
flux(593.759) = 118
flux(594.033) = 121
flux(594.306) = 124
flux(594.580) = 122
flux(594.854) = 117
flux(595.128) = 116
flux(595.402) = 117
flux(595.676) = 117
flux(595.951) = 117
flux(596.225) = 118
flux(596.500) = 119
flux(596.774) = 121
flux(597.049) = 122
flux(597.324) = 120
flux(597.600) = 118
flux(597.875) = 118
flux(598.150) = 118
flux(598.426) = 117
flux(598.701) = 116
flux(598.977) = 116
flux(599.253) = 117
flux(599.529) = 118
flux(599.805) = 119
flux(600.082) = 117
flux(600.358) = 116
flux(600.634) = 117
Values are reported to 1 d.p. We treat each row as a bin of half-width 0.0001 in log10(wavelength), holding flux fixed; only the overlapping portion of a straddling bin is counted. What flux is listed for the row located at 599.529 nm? 118.0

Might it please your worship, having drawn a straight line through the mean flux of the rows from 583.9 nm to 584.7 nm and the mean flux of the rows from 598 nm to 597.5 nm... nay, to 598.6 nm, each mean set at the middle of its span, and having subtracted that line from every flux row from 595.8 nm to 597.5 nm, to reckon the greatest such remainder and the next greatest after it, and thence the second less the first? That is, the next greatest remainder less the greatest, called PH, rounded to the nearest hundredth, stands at -1.05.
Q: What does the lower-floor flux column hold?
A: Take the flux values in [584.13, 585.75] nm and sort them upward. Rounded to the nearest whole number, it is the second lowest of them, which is 118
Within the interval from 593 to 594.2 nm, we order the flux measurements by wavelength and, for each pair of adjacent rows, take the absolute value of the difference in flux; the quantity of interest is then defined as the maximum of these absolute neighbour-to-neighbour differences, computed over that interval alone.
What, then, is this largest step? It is 3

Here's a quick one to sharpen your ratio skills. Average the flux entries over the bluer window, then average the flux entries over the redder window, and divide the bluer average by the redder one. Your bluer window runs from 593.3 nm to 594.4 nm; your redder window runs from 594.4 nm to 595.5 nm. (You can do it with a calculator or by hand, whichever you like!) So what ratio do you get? 1.02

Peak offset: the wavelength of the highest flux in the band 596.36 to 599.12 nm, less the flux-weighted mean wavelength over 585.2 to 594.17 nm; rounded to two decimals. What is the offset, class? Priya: 7.35 nm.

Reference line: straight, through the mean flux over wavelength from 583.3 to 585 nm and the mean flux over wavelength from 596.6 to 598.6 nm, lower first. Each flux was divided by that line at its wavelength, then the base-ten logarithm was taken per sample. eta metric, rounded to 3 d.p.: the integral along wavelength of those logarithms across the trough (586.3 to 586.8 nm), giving -0.004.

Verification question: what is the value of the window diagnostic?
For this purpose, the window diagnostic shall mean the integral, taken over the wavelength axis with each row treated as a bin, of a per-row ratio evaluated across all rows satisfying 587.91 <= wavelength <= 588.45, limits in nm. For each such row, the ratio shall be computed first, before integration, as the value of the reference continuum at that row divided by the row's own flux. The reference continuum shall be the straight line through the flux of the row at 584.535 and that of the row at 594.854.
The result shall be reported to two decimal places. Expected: 0.60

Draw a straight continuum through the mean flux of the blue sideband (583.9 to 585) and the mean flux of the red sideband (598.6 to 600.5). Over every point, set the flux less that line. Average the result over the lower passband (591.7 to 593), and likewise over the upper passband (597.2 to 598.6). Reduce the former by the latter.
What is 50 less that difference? 53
